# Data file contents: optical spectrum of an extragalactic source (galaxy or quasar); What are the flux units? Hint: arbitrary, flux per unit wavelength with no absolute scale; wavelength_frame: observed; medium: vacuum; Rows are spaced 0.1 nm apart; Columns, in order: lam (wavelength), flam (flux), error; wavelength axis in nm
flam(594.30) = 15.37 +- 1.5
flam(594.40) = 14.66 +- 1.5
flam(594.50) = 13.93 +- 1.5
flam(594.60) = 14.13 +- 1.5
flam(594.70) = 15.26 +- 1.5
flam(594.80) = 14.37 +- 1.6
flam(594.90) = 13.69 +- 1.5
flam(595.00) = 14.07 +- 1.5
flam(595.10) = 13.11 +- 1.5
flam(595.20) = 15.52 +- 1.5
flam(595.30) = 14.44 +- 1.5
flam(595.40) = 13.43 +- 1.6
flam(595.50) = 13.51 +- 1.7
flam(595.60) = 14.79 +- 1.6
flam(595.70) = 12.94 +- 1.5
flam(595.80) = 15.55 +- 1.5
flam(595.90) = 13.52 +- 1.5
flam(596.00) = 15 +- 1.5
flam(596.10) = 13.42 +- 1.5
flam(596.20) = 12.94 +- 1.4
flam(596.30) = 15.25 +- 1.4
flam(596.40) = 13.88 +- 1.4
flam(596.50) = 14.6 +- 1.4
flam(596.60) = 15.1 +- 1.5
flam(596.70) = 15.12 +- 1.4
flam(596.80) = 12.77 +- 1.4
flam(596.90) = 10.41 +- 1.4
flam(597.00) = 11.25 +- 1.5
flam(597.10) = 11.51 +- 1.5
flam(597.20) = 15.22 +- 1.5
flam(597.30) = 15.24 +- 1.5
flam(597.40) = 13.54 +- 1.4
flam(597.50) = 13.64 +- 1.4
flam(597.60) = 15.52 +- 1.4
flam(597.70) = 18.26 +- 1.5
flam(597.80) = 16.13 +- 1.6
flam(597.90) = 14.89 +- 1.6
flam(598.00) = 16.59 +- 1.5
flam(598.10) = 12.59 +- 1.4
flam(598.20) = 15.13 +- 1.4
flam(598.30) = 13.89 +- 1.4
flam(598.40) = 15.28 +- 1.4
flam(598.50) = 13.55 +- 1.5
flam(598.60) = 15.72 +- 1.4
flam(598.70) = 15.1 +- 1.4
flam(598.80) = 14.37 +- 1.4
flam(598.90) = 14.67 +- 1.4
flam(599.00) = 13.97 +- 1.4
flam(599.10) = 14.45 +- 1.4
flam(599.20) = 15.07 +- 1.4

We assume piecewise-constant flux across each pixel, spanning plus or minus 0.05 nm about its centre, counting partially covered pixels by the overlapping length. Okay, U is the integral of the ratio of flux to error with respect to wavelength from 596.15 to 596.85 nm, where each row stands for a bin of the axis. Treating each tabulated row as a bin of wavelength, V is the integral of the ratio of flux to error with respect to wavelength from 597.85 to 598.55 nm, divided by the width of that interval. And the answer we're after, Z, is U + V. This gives 17.1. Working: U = 7.05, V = 10.0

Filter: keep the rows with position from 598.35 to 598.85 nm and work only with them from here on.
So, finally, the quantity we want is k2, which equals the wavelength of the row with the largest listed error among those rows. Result 598.50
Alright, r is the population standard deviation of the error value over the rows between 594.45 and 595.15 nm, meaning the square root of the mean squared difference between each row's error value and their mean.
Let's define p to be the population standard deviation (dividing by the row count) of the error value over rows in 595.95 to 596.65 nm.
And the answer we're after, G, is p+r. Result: 0.084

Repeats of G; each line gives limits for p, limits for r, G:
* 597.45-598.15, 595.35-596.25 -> 0.165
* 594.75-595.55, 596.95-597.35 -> 0.071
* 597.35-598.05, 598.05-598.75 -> 0.118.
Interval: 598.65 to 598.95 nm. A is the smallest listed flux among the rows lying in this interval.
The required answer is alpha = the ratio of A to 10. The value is 1.44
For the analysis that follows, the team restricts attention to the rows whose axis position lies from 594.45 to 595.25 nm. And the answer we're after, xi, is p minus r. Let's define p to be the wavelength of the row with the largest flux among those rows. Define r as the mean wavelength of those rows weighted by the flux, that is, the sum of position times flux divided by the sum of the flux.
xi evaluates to 0.35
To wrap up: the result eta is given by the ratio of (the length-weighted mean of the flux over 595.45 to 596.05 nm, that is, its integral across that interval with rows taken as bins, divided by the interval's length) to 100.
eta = 0.142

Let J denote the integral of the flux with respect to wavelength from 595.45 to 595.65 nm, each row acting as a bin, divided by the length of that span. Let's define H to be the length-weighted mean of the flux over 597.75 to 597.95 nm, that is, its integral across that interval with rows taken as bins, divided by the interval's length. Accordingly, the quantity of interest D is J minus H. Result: -1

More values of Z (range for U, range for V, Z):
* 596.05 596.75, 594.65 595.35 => 16.5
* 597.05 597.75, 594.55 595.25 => 16.5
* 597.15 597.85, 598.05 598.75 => 17.5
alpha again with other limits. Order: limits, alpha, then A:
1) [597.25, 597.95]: 1.35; 13.54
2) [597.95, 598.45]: 1.26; 12.59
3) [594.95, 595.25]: 1.31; 13.11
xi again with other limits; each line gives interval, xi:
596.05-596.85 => -0.15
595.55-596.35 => -0.15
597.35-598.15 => -0.05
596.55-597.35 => 0.35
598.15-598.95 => 0.05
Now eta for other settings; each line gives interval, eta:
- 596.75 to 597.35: 0.127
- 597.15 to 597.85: 0.154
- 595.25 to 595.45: 0.139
